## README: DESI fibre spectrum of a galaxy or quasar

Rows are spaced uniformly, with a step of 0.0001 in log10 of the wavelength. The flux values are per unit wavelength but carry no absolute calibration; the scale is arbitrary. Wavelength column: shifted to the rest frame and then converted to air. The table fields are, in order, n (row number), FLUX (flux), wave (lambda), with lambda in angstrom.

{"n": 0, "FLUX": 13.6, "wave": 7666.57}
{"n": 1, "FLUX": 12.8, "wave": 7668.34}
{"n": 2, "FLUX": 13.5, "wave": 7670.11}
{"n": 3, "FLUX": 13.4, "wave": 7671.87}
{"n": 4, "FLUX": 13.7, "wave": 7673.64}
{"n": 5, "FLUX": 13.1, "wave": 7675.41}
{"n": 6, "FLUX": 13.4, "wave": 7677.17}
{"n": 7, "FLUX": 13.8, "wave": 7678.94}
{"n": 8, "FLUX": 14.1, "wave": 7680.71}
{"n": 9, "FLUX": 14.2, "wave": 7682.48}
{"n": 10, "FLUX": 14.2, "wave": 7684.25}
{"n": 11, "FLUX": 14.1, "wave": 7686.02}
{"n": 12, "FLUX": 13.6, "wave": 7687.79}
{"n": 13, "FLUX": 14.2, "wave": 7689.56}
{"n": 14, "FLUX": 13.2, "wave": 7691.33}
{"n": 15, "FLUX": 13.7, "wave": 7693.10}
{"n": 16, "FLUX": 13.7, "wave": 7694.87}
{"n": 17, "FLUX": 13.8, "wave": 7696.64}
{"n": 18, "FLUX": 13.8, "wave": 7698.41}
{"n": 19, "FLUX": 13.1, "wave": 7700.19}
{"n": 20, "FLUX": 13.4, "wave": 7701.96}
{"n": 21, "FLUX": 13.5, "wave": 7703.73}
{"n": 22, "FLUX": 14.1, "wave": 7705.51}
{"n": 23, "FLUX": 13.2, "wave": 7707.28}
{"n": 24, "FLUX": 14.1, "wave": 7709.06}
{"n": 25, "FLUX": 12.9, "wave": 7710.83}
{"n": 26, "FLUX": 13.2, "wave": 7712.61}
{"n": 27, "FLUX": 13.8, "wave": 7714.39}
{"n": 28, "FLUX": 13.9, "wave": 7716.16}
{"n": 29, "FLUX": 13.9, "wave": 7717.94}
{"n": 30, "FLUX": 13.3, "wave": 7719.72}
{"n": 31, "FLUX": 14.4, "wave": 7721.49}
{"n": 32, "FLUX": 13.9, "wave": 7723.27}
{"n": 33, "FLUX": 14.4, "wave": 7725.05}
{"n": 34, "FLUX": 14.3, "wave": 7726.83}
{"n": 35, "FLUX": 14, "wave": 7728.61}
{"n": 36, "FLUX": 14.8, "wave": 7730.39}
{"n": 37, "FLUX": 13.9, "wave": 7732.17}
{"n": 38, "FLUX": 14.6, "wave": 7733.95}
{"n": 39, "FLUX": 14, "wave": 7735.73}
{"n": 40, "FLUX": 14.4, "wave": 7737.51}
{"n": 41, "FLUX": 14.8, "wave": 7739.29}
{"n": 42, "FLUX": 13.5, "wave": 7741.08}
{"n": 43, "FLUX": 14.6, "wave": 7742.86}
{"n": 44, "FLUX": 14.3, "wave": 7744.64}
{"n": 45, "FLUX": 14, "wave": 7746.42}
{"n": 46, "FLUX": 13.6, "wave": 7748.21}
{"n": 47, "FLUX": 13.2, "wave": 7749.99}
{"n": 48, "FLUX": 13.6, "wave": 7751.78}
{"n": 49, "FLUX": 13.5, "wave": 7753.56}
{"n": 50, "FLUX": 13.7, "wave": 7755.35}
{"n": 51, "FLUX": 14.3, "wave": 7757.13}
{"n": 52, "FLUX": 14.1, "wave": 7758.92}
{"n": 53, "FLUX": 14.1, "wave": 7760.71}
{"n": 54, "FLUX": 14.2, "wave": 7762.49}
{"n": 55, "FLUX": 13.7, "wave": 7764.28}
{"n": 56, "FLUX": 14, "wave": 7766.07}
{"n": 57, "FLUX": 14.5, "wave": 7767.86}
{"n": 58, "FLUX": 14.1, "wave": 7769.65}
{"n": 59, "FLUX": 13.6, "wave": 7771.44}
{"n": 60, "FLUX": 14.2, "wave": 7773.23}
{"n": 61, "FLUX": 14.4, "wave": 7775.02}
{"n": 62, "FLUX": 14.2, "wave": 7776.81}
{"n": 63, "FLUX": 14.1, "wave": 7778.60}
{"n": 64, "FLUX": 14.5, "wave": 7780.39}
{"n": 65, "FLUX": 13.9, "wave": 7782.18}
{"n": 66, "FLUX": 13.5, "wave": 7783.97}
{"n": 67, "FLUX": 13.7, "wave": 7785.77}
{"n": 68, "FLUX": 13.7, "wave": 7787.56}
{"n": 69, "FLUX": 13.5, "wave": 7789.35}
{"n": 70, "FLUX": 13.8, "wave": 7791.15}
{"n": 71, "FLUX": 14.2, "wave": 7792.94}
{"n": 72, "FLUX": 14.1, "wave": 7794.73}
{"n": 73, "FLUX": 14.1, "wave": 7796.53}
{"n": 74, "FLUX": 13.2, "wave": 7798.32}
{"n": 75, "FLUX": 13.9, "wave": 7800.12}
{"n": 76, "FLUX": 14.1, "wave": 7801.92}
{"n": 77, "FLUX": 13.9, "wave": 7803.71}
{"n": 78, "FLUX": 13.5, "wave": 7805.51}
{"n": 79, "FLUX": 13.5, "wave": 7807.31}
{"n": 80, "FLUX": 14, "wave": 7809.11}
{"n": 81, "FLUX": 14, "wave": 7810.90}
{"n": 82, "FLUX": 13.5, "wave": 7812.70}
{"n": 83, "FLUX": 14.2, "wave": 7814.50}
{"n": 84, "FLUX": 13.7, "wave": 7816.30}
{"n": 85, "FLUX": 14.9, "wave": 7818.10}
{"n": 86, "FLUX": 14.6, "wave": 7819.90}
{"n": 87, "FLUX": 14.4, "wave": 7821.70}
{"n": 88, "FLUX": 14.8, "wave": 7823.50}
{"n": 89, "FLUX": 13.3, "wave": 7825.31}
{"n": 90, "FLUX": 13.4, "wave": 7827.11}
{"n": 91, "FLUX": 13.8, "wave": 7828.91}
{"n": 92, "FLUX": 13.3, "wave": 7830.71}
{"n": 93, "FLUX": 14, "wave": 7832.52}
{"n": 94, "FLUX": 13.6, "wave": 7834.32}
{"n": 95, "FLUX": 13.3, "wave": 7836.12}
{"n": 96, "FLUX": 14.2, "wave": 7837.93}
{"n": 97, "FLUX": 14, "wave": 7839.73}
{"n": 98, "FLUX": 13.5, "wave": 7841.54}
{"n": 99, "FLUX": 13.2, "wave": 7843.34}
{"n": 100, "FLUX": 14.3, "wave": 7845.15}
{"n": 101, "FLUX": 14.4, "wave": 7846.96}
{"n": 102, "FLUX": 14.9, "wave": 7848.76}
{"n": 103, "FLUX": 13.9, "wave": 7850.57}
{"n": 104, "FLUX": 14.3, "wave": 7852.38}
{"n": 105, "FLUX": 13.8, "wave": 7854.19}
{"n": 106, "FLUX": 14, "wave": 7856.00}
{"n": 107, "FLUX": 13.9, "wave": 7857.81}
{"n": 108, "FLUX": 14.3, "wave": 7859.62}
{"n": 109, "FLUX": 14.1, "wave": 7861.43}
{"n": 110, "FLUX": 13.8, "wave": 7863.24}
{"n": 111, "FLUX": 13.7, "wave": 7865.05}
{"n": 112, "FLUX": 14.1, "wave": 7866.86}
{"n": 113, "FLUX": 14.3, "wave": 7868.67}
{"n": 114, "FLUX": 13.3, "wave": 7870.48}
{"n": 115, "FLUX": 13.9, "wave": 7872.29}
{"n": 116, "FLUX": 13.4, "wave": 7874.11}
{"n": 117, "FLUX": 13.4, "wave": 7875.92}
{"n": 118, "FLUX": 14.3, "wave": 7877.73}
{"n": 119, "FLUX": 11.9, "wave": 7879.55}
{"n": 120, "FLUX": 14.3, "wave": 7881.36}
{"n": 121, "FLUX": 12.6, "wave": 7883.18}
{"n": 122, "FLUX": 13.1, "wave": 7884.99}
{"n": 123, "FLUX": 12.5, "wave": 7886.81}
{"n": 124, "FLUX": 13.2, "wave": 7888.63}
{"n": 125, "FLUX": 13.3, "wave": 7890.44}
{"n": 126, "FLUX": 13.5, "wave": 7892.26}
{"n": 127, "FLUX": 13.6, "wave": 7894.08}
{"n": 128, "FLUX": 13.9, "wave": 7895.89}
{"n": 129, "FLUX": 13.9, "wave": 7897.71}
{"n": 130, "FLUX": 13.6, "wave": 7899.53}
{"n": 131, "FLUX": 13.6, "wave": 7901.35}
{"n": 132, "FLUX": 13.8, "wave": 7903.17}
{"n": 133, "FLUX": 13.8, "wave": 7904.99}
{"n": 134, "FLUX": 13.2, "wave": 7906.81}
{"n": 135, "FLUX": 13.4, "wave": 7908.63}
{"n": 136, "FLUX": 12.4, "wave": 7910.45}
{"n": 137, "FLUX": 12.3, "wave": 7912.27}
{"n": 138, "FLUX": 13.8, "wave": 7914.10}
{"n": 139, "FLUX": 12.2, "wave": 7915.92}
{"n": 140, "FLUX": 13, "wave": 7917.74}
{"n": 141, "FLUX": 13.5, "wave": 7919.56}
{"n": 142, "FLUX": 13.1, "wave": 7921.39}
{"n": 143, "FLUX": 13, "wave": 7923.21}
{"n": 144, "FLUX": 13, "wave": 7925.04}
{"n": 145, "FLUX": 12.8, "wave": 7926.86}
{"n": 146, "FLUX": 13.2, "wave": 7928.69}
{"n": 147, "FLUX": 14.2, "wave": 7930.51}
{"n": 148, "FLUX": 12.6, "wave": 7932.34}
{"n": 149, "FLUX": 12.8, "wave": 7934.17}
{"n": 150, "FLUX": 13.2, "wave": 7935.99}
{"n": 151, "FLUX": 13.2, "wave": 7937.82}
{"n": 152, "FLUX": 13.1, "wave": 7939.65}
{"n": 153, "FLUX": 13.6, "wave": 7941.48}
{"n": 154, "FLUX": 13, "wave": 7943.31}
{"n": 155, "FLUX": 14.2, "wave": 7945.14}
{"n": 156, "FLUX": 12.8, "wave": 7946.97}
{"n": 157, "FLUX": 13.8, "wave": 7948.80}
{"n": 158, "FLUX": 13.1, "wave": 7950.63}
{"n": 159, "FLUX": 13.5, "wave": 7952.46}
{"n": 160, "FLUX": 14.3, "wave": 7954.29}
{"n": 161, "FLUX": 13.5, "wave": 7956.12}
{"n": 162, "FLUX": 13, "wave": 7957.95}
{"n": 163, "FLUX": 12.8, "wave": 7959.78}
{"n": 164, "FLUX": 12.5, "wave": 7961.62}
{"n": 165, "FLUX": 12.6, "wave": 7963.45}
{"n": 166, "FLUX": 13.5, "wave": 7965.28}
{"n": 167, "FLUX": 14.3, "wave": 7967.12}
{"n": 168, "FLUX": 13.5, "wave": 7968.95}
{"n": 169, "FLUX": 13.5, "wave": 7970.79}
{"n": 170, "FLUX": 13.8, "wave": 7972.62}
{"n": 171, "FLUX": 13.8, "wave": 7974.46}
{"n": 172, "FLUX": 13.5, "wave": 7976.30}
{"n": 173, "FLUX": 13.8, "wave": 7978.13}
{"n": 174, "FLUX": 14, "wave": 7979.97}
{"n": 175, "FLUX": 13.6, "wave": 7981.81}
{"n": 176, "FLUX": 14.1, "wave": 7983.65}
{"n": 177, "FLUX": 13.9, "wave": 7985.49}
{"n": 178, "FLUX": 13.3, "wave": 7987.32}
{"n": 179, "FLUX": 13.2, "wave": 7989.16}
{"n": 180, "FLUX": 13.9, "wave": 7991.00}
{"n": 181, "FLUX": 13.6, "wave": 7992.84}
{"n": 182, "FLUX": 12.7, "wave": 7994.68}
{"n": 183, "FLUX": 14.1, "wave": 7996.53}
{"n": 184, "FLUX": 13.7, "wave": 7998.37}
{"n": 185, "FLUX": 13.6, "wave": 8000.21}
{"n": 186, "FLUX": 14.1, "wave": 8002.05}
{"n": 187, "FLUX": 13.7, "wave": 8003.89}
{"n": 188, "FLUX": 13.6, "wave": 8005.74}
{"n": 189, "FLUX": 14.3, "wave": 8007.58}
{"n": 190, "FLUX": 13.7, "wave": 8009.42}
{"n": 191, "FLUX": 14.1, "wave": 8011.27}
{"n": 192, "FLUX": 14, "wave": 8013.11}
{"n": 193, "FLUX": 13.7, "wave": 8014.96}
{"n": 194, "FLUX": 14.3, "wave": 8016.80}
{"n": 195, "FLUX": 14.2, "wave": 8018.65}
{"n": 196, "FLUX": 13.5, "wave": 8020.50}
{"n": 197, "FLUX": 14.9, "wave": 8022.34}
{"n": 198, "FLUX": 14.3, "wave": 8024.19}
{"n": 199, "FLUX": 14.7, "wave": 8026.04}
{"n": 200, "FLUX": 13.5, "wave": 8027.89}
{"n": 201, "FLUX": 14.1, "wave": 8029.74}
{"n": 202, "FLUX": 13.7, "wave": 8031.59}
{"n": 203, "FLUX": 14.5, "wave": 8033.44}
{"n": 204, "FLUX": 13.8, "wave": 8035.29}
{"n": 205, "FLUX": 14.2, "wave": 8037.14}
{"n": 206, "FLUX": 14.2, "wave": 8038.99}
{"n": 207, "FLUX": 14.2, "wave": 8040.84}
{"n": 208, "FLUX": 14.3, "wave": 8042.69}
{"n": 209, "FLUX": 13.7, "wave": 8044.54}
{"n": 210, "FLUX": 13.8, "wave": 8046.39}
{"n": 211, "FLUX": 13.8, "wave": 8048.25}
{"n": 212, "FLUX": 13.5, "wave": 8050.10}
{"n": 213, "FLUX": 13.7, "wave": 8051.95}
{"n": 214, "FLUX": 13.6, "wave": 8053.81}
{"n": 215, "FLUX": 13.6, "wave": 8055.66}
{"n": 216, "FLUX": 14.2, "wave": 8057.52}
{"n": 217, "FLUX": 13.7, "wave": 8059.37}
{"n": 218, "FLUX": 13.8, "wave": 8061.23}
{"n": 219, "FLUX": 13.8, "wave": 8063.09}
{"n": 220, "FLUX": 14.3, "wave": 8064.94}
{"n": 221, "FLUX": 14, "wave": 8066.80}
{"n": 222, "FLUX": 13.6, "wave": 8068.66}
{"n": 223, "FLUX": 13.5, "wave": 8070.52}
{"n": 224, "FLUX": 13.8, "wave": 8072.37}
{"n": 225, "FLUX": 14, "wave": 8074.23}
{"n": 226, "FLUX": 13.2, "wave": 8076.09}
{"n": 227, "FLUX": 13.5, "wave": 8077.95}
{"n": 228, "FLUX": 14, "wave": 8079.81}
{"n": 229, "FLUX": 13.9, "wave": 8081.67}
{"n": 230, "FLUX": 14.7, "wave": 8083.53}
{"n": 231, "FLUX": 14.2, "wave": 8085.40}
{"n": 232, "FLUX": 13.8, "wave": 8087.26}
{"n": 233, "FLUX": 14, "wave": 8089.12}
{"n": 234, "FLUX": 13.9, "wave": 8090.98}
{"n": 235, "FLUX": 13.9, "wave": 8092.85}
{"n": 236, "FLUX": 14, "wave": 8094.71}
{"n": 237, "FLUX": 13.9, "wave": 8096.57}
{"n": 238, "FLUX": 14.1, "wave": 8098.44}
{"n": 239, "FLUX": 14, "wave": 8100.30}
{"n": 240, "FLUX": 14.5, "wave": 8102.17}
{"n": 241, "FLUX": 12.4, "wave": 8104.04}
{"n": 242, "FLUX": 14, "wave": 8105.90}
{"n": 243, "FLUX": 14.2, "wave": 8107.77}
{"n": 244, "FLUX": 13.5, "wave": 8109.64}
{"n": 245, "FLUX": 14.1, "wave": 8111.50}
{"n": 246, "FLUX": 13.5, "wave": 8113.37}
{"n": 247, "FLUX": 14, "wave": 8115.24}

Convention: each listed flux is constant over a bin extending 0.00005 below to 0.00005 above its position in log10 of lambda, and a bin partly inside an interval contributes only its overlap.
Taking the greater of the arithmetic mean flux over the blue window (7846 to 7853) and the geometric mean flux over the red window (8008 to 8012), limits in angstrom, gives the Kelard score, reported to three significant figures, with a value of 14.4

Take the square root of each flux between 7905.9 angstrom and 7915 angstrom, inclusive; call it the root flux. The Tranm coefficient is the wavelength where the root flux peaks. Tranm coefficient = 7914.10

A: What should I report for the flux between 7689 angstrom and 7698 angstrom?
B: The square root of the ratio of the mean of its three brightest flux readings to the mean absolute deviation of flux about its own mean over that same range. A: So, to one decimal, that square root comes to 7.9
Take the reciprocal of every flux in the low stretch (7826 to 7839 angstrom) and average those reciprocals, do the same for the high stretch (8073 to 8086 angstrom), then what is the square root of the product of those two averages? 0.0726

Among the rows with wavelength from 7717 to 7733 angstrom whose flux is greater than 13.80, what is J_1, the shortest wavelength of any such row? 7717.94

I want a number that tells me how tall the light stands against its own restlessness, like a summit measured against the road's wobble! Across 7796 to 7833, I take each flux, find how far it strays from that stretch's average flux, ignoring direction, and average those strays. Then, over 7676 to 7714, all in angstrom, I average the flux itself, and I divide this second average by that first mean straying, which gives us 36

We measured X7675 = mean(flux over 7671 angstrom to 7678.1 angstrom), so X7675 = 13.40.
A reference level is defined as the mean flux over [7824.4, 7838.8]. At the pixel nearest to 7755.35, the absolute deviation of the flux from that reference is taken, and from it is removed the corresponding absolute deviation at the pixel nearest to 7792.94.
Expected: -0.50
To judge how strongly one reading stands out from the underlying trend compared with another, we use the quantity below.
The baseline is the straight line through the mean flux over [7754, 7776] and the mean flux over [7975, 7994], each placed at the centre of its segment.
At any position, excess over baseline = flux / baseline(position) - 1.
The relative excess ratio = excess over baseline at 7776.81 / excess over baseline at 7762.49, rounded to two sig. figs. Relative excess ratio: 1.2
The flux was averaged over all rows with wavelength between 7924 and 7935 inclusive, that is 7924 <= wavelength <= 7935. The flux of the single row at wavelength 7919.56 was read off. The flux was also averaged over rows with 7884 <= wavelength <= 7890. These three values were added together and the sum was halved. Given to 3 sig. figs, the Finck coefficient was 19.8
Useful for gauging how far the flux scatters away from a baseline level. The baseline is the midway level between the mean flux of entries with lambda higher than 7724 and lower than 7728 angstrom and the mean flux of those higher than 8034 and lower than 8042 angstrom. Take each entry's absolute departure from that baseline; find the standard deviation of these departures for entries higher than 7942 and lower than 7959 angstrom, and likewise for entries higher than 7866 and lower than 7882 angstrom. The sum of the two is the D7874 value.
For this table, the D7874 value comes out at 1.2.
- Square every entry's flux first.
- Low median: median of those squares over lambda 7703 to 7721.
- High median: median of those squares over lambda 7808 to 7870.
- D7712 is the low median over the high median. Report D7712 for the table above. 0.95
